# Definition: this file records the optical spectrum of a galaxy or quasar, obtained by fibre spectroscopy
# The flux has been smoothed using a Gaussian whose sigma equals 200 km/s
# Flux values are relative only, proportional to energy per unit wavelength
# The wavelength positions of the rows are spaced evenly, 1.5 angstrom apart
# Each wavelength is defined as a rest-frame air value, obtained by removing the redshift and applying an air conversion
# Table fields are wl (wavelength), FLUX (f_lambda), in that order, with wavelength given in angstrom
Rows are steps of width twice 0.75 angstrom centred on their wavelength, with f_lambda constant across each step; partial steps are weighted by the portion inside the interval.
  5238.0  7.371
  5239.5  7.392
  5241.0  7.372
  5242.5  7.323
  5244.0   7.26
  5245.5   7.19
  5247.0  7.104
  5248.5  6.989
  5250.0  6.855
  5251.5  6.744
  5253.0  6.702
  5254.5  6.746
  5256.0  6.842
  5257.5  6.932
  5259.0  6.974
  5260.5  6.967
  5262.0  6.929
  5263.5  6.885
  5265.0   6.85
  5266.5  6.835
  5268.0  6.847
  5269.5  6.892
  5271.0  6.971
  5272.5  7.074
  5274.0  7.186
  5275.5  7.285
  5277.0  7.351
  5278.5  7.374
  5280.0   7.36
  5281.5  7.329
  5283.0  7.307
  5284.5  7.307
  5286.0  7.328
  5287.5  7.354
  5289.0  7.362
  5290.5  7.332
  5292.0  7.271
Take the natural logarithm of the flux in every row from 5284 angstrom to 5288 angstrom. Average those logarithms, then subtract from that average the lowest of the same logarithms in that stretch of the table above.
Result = 0.003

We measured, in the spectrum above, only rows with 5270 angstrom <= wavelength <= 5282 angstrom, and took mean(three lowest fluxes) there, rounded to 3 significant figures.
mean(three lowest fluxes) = 7.08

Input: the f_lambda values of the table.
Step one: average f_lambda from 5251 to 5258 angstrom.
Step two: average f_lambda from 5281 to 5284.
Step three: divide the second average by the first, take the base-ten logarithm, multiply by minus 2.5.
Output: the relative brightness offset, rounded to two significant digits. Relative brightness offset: -0.081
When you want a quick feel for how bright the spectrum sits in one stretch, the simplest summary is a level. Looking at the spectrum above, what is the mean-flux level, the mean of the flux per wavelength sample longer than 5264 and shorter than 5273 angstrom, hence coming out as 6.91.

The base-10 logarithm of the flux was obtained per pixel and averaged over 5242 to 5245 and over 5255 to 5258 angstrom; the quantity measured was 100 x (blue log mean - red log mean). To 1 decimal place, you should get 2.5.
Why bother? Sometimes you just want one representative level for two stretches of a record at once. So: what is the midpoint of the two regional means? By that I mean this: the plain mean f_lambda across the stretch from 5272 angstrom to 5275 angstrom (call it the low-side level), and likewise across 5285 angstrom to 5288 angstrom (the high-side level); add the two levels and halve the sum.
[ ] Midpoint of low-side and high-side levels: 7.24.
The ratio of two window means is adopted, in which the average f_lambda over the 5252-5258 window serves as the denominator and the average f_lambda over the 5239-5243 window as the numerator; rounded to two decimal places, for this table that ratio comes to 1.08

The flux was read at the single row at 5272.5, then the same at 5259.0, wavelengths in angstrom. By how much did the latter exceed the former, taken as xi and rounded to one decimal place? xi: -0.1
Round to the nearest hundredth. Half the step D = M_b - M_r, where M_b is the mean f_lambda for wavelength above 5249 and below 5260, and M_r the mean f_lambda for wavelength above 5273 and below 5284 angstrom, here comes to -0.24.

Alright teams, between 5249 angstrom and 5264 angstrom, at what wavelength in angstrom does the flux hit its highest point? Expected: 5259.0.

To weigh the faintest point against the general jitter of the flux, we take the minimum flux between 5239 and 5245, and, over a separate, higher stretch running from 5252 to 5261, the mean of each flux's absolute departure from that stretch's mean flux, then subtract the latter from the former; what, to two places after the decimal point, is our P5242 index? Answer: 7.16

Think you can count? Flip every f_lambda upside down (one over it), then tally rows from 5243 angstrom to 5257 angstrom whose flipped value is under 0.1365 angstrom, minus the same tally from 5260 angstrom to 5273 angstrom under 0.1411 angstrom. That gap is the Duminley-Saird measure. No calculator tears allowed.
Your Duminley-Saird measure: 0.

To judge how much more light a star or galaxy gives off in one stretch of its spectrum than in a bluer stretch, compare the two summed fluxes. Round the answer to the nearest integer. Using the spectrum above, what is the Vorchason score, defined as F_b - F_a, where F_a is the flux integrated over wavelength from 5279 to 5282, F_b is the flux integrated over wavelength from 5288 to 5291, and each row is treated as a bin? 0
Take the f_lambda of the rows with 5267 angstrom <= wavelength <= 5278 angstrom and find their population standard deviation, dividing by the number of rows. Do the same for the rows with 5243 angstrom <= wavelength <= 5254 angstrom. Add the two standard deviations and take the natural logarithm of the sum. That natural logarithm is -0.96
